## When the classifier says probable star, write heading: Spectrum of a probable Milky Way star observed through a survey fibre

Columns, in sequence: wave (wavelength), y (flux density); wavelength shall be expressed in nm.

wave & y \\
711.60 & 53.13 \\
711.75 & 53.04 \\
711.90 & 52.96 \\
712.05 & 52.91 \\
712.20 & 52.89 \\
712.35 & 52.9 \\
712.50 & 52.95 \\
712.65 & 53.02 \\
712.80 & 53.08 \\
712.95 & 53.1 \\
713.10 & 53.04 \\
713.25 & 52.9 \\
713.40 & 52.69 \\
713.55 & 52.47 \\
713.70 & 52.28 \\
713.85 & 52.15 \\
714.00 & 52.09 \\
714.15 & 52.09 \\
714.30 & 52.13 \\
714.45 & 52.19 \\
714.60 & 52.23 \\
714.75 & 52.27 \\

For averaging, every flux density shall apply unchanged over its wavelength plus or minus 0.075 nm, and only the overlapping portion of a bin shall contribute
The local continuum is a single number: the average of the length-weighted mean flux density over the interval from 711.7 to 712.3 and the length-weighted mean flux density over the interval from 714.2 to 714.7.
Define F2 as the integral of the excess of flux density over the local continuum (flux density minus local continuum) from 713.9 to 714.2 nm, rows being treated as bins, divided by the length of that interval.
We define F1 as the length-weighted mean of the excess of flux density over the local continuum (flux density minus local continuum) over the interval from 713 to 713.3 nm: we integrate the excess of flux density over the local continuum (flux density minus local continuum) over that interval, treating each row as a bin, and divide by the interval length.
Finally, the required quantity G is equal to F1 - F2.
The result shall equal 0.9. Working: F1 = 0.42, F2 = -0.5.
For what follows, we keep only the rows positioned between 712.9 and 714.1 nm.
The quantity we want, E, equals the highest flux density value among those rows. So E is 53.1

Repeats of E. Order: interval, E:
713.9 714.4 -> 52.13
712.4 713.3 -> 53.1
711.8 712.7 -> 53.02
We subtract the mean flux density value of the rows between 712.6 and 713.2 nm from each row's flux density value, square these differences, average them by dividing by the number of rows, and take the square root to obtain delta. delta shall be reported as 0.03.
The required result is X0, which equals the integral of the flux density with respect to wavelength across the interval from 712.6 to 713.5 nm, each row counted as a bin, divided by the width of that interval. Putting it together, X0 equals 53.0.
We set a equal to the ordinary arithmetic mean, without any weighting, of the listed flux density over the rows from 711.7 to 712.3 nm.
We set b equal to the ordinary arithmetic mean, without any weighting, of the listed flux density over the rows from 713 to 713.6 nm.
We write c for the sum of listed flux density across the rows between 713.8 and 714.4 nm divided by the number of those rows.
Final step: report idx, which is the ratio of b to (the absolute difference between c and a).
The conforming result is 63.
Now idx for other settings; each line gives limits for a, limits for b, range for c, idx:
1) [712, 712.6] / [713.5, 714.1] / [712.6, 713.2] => 354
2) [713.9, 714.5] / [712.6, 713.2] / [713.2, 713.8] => 115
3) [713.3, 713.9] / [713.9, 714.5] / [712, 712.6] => 101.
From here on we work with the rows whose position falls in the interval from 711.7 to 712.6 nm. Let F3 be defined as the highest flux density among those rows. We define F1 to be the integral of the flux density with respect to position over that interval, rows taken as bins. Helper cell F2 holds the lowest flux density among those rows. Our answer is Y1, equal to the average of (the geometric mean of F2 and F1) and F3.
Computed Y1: 51.6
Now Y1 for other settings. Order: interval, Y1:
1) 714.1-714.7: 46.3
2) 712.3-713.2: 51.7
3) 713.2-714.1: 51.2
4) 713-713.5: 45.2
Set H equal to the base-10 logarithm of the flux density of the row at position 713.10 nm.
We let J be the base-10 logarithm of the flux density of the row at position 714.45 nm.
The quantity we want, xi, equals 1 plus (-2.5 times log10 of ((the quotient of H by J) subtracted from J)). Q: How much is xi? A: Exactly 1.37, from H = 1.72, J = 1.72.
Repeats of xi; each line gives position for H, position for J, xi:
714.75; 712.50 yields 1.35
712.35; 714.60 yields 1.36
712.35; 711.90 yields 1.35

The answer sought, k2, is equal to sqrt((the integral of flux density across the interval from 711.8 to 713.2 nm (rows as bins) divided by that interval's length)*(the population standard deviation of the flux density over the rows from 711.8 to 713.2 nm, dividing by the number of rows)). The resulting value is 1.99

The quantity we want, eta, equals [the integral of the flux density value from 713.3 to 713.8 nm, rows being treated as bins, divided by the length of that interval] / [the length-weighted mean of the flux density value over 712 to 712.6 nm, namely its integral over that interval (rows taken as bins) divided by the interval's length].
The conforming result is 0.99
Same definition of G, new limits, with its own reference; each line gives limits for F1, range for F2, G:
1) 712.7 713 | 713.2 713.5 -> 0.3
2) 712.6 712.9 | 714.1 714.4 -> 0.9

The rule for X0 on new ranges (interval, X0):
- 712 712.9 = 53.0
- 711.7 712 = 53.0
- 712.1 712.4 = 52.9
